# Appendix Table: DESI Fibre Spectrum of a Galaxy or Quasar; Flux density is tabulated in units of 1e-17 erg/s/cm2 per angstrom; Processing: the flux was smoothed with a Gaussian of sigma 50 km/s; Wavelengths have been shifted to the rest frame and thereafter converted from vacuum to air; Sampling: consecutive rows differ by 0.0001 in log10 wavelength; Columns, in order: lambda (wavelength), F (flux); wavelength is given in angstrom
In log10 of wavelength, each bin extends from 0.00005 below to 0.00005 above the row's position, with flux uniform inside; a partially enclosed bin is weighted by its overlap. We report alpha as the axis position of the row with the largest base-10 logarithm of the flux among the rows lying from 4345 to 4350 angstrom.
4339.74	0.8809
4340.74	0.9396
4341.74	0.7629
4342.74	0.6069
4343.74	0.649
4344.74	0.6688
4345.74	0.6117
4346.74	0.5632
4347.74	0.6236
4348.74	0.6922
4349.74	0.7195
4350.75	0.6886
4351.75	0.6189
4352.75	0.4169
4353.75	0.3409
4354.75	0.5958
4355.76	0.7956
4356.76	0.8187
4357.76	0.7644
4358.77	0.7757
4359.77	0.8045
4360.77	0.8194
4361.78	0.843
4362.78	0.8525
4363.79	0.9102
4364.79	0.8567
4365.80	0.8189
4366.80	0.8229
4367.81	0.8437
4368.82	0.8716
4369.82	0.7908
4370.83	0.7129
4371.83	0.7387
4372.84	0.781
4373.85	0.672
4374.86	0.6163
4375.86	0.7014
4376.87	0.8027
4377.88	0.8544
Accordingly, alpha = 4349.74 angstrom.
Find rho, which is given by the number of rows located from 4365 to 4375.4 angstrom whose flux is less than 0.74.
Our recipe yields 4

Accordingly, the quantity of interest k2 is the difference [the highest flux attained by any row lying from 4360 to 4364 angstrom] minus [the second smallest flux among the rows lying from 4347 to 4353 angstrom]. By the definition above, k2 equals 0.29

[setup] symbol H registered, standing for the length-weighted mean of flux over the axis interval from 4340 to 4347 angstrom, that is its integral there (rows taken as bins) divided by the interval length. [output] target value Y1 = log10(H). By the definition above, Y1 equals -0.16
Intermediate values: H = 0.70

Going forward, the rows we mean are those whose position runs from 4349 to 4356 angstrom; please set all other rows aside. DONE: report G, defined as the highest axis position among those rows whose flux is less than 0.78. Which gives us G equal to 4354.75 angstrom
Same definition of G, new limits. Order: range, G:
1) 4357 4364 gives 4358.77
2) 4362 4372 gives 4371.83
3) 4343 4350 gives 4349.74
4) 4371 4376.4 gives 4375.86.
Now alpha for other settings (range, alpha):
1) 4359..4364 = 4363.79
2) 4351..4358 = 4356.76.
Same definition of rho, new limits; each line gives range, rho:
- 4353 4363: 2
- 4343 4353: 10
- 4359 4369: 0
